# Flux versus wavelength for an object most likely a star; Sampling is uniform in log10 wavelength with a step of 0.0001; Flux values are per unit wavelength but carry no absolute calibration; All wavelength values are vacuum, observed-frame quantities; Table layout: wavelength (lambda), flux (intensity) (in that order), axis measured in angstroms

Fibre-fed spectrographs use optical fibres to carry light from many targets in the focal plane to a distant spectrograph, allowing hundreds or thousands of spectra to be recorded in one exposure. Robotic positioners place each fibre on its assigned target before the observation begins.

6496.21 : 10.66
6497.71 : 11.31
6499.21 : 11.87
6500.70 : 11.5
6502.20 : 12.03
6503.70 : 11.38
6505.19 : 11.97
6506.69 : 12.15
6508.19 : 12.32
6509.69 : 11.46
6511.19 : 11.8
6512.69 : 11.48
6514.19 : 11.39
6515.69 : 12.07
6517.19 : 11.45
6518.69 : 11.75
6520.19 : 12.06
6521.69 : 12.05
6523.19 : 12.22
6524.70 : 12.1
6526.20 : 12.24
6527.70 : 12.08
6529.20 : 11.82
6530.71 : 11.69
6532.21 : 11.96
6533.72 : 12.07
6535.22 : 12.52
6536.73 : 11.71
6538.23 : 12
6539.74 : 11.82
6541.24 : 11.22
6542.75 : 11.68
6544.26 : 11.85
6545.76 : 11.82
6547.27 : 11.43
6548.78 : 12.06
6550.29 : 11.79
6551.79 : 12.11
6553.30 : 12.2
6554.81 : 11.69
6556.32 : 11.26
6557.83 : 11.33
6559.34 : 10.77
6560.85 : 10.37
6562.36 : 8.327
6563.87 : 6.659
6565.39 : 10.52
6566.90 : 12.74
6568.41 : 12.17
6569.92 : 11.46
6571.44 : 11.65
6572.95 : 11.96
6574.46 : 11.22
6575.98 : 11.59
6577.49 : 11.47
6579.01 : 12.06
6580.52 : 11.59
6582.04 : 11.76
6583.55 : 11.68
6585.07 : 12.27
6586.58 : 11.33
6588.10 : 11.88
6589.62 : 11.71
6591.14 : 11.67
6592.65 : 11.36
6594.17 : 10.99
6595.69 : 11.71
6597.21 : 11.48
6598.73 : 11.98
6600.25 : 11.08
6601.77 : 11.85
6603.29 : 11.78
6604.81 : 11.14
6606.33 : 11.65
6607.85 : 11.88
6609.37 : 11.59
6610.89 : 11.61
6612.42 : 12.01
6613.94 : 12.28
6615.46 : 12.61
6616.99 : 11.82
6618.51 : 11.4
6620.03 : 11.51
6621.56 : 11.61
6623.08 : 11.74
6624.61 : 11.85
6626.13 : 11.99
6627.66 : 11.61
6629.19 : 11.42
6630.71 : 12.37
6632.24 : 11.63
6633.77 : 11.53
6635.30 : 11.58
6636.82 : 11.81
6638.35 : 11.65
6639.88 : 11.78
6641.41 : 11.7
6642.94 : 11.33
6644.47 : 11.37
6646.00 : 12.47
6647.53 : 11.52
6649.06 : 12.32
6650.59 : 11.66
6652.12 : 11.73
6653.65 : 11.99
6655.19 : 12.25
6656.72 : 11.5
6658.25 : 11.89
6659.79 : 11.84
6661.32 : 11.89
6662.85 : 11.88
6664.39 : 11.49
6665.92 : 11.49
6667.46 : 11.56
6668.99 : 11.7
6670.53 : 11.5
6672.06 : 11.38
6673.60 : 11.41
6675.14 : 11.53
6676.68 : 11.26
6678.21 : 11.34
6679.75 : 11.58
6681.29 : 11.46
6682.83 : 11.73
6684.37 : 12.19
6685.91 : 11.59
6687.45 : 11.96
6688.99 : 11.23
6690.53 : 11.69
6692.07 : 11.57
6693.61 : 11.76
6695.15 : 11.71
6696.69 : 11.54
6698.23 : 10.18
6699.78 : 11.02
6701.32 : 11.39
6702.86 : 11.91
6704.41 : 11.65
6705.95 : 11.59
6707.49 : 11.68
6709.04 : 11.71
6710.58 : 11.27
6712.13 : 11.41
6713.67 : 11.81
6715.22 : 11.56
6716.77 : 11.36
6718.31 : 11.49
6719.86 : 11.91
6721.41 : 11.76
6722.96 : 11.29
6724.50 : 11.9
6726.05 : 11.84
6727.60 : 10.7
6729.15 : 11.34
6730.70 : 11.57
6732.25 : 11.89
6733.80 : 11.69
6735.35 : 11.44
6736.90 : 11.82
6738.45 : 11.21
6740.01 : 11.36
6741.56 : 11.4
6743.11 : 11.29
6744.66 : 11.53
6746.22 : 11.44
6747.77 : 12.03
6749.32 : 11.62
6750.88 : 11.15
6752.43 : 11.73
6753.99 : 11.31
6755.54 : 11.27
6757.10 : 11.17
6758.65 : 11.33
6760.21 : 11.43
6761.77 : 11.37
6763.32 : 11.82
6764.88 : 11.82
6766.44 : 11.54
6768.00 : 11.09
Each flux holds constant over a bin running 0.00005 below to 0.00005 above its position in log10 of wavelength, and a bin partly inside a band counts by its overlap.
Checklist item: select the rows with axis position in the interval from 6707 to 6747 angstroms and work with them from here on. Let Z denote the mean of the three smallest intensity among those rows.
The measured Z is 11.1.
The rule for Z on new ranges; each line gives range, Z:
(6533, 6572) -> 8.5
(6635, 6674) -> 11.4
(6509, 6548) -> 11.3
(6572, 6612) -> 11.1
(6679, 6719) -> 10.8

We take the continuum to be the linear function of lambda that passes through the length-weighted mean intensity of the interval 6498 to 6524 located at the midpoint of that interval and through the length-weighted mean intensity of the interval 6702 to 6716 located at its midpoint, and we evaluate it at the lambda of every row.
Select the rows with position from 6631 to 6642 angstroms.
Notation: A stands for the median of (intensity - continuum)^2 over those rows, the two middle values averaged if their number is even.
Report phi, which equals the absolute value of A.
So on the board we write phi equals 0.01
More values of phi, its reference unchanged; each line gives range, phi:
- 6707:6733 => 0.06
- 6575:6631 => 0.03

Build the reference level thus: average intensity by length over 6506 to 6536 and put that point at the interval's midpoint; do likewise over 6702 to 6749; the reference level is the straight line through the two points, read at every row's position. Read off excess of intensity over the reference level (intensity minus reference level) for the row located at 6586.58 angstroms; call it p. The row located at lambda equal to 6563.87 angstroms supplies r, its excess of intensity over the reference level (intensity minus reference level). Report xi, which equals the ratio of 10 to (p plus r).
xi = -2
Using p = -0.48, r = -5.2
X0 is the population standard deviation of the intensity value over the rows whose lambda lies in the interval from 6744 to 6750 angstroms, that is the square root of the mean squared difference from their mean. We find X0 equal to 0.226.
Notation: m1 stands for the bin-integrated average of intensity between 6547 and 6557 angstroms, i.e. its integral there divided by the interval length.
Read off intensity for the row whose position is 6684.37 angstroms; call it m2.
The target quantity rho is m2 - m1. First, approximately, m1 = 11.81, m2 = 12.19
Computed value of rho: 0.38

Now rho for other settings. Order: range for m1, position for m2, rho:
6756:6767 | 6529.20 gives 0.33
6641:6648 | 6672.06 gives -0.30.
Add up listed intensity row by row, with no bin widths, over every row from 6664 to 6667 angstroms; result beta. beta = 23.0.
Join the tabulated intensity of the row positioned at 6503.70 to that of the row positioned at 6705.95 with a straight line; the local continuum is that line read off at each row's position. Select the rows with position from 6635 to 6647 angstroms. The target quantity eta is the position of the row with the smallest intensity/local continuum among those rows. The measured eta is 6642.94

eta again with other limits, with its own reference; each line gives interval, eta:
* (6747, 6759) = 6750.88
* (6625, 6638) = 6629.19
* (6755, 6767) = 6757.10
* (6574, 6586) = 6574.46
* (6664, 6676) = 6672.06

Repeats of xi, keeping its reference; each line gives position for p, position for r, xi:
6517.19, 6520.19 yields -28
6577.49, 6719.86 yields -442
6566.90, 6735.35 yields 13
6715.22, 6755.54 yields -38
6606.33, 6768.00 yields -19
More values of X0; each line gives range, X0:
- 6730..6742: 0.222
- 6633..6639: 0.106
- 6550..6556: 0.213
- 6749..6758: 0.221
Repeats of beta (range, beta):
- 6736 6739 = 23.0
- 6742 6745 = 22.8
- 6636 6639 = 23.5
